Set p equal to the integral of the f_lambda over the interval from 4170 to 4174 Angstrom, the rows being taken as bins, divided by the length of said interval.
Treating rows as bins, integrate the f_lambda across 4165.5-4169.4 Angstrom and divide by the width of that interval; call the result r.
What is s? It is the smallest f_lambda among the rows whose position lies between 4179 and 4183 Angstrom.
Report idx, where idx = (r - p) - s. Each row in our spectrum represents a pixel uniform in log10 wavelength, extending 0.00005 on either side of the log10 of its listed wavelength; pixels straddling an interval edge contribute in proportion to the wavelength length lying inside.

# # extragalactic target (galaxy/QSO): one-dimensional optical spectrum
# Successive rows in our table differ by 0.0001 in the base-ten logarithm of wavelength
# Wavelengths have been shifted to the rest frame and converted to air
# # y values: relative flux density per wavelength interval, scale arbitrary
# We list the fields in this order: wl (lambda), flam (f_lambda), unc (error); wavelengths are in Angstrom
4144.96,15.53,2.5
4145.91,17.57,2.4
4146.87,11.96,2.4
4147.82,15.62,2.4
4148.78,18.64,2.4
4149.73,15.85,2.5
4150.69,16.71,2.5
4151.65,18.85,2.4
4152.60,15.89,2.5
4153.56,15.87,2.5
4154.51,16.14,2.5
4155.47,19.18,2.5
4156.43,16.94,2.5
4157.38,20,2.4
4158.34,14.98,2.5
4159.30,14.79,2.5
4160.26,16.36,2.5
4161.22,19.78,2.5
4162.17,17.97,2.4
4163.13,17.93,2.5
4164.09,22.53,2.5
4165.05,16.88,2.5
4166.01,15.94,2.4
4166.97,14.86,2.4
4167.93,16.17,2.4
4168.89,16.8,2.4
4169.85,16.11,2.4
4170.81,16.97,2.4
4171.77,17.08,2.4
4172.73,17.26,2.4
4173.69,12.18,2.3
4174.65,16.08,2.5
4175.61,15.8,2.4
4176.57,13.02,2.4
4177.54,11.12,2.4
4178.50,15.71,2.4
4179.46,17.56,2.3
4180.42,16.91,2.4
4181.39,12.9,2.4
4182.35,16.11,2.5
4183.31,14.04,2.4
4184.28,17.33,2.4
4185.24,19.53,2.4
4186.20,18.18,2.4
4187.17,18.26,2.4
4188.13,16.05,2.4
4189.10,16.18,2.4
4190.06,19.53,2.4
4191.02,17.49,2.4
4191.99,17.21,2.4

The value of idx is -13.0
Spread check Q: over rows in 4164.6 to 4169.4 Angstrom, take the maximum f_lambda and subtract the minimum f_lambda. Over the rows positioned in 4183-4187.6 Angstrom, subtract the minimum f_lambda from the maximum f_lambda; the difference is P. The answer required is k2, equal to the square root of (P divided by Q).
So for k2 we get 1.65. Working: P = 5.49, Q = 2.0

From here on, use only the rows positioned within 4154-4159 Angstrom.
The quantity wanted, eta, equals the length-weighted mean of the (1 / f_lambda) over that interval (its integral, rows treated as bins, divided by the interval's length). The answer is 0.0584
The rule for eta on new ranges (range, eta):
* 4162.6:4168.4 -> 0.0585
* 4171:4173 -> 0.0584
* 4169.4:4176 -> 0.0636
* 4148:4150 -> 0.0587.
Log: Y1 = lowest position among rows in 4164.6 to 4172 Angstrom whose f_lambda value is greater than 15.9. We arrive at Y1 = 4165.05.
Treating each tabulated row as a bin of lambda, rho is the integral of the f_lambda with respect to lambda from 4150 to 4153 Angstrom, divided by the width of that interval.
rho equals 17.1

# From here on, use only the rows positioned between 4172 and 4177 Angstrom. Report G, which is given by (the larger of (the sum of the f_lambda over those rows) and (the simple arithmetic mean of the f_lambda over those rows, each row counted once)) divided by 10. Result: 7.4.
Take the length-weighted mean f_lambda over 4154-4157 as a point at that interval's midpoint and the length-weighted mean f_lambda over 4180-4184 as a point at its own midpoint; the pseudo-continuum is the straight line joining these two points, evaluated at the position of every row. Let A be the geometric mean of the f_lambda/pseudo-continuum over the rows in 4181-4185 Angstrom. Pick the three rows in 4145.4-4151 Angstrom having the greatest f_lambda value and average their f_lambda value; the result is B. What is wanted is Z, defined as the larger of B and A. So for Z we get 17.6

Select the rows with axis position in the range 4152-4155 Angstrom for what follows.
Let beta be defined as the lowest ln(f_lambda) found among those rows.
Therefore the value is 2.76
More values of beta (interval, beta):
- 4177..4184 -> 2.41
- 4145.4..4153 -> 2.48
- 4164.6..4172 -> 2.70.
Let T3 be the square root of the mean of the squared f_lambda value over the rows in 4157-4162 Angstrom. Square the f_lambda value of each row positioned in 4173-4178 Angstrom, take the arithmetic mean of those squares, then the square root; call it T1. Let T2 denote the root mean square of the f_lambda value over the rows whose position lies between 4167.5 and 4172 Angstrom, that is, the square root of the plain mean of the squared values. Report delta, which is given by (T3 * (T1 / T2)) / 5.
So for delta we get 2.87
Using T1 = 13.8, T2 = 16.6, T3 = 17.3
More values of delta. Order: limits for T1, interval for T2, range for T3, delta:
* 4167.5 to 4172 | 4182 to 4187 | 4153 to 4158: 3.44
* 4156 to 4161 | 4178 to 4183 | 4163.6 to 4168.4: 3.67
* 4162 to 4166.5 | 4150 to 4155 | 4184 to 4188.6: 3.94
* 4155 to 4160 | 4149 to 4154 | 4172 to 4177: 3.11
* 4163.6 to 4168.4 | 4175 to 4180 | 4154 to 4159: 4.14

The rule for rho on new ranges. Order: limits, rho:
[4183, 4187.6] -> 17.6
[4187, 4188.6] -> 17.0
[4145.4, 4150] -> 15.9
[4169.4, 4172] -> 16.7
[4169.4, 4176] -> 15.9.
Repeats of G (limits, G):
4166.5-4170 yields 6.4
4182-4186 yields 6.7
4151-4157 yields 10.3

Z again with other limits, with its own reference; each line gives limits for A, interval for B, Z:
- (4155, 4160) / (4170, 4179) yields 17.1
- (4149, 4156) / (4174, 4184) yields 16.9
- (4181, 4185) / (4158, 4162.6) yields 18.0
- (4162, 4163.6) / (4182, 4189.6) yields 18.7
